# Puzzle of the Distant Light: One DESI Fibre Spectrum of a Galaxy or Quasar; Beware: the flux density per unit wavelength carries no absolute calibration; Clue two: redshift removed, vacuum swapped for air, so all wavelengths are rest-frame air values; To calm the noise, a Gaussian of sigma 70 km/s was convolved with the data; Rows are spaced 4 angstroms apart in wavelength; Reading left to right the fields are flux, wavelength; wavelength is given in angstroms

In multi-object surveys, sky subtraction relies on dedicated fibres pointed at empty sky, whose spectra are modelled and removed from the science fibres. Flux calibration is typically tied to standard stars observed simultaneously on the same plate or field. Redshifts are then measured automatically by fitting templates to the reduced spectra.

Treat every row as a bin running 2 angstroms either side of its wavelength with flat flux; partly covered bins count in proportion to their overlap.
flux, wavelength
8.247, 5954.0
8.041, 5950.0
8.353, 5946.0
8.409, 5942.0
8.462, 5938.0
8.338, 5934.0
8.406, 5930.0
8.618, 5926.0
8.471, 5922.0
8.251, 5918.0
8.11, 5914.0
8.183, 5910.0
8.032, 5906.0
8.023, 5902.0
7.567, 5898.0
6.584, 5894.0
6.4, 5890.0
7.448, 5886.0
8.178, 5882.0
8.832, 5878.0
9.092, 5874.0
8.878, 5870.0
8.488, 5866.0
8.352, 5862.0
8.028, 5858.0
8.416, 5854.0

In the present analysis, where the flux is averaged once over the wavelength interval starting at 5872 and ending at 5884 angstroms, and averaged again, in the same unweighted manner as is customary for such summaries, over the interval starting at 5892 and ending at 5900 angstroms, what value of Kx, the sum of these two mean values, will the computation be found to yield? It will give 15.8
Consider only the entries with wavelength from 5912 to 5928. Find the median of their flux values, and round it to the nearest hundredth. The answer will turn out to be 8.36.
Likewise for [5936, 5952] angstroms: 8.38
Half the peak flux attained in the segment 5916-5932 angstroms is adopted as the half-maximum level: 4.31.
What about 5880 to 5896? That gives 4.09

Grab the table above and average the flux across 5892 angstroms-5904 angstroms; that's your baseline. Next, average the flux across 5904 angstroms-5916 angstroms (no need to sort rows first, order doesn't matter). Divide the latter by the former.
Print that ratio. 1.10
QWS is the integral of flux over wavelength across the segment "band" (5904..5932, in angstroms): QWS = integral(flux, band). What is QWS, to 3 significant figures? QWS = 232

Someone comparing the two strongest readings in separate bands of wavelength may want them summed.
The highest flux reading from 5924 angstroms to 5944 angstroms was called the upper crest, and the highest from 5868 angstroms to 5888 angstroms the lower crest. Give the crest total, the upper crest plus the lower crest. 17.7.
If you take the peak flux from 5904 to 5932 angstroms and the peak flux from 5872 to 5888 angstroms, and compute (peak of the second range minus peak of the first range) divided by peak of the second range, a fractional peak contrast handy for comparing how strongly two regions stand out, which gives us 0.052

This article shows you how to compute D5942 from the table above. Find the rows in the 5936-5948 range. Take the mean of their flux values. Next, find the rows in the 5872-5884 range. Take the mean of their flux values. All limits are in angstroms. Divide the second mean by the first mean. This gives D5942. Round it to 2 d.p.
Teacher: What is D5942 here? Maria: 1.03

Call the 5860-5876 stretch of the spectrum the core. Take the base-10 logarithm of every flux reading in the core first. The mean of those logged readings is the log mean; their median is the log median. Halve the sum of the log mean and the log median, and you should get 0.939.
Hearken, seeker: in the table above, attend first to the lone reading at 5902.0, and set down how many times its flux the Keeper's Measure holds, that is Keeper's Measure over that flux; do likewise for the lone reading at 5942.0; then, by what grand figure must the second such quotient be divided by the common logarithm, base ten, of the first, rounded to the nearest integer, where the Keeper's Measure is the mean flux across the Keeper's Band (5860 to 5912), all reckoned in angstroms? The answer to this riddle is -944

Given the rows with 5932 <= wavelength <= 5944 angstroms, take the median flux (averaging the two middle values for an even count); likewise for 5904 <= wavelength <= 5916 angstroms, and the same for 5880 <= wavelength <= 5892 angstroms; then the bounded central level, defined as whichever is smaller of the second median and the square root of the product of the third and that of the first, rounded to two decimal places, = 7.91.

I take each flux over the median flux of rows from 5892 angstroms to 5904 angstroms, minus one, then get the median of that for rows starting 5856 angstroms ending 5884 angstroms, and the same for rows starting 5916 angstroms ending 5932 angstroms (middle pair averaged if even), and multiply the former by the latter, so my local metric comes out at 0.014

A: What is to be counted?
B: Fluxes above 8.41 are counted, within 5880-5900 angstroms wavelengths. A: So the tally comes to 0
